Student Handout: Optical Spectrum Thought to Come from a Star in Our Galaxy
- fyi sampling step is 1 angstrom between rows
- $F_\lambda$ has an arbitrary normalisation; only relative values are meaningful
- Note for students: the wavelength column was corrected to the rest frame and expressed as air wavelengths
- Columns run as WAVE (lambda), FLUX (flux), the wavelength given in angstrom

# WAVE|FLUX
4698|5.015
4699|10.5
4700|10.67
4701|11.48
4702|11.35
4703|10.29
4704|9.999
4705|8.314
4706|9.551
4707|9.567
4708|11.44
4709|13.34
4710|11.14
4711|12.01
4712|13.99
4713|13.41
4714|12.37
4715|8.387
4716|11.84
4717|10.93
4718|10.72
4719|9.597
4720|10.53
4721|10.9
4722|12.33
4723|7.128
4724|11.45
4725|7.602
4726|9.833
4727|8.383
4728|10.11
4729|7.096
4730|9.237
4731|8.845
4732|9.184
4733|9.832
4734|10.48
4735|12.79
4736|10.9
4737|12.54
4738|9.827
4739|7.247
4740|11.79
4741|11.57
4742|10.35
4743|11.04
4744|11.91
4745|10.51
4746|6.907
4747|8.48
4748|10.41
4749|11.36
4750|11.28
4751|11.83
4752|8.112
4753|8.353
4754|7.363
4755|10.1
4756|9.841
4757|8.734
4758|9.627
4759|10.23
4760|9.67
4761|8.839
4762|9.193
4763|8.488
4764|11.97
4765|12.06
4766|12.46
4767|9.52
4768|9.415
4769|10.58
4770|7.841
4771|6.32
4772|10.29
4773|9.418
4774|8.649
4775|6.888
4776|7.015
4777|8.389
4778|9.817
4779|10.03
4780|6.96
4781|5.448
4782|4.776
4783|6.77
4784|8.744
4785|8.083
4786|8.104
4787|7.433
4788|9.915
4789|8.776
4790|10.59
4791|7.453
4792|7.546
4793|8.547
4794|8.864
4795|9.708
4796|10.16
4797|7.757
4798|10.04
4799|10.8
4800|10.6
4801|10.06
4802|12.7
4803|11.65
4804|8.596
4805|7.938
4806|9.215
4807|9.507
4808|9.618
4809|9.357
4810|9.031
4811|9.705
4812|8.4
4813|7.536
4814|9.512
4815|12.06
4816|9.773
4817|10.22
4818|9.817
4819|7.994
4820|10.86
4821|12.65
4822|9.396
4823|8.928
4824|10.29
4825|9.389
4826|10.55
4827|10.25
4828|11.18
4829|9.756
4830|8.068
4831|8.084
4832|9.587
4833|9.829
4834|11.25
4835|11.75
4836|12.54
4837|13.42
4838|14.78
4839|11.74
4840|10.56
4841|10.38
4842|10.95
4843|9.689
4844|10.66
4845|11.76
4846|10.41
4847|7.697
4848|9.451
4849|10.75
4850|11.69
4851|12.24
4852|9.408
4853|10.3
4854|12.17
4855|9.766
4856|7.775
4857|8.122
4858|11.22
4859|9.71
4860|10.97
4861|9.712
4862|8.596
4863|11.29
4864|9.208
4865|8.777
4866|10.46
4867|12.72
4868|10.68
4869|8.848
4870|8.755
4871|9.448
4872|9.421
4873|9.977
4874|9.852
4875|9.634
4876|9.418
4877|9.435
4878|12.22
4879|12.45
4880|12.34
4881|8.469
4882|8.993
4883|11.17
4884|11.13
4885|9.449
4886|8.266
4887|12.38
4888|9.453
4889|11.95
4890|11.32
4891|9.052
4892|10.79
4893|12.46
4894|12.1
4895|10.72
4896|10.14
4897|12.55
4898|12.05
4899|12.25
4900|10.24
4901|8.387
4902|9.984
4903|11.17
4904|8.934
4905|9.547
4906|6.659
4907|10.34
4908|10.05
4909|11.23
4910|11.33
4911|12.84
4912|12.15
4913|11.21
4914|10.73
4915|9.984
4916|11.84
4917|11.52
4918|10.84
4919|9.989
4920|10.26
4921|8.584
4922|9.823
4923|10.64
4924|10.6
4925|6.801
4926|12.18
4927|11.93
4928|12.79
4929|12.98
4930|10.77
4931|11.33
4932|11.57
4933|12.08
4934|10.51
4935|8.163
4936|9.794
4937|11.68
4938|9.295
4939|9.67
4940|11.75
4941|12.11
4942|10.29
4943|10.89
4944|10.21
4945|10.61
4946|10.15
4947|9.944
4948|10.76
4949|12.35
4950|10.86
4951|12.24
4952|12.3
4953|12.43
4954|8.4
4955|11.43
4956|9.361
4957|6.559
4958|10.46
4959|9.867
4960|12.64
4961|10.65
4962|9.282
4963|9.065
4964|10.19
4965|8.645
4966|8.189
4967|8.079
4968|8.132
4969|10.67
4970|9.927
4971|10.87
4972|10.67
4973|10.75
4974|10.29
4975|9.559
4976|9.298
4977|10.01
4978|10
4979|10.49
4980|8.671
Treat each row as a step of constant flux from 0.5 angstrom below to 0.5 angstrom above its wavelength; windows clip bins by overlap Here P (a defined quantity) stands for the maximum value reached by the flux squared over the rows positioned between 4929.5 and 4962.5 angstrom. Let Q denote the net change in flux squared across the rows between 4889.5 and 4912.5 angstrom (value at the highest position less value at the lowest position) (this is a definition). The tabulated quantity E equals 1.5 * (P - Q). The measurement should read 210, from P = 160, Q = 19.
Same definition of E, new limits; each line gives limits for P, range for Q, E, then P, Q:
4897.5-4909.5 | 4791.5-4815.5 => 92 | 150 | 89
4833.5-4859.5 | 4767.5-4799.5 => 286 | 218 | 28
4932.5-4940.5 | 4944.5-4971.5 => 211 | 146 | 6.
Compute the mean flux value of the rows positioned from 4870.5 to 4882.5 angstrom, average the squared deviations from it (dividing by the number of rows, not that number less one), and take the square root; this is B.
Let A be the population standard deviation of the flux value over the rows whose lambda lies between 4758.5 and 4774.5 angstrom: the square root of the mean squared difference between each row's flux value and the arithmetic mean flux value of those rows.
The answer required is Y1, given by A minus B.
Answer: 0.2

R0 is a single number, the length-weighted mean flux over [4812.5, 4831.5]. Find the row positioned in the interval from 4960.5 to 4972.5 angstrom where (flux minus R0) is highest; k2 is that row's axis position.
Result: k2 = 4971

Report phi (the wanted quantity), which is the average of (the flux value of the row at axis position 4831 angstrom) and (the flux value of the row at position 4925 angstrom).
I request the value 7.4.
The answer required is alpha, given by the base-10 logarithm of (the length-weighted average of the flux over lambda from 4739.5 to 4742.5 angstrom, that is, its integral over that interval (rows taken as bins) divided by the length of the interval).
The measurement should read 1.05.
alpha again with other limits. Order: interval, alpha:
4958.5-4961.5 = 1.04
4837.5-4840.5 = 1.09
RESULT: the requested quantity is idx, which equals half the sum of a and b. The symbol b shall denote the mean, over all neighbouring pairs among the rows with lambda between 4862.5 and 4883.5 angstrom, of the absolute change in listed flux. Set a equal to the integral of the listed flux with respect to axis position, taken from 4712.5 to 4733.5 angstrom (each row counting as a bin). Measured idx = 105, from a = 210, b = 1.10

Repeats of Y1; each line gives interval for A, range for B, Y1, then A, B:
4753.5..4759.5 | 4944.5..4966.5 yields -0.5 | 1.00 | 1.55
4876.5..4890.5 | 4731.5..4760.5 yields 0.0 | 1.51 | 1.53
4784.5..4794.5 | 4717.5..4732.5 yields -0.5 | 1.00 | 1.50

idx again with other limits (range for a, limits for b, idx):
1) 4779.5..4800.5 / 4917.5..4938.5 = 89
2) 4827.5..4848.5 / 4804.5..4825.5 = 112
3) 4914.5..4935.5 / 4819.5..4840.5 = 113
